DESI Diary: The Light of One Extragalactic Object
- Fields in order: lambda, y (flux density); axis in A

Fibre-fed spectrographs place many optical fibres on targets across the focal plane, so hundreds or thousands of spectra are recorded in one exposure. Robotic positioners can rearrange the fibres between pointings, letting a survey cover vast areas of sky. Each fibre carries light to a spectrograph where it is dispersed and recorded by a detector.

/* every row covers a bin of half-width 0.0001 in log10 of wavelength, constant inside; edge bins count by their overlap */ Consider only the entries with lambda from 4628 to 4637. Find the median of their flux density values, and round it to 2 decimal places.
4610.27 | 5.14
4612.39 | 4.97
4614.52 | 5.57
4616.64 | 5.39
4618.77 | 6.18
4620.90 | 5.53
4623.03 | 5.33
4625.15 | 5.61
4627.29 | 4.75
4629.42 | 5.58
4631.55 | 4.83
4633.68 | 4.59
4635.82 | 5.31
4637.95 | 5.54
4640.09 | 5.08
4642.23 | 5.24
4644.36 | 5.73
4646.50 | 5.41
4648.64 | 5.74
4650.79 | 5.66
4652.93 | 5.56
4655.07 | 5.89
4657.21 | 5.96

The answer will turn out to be 5.07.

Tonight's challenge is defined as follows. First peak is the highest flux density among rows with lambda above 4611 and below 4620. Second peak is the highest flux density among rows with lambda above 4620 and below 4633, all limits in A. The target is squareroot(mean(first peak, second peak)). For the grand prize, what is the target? 2.428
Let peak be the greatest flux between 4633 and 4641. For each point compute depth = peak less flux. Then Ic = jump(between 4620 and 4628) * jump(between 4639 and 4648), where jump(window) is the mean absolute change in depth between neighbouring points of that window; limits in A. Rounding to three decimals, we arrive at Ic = 0.144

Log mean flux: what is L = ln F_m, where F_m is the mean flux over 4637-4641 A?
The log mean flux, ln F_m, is 1.67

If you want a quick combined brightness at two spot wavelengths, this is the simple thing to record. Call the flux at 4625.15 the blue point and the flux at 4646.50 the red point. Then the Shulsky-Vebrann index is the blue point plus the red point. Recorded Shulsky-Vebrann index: 11.0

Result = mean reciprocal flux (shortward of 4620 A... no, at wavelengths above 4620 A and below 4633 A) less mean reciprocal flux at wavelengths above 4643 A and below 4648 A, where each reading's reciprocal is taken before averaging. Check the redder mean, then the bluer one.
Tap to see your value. 0.011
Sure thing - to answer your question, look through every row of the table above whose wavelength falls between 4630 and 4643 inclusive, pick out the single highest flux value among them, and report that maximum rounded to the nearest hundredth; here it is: 5.54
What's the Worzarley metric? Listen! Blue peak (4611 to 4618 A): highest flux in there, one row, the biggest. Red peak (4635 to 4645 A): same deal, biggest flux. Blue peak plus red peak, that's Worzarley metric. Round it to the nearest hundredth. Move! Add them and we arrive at 11.30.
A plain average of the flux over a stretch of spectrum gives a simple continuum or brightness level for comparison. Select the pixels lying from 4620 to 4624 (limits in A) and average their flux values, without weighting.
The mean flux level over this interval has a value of 5.43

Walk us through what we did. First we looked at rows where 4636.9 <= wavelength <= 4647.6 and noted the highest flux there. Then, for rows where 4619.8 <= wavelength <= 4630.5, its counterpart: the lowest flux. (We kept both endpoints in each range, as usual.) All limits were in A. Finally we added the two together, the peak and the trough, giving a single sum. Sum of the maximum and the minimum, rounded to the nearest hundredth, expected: 10.48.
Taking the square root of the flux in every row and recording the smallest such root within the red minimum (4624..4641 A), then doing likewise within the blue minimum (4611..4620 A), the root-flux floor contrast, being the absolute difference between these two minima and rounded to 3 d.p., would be 0.087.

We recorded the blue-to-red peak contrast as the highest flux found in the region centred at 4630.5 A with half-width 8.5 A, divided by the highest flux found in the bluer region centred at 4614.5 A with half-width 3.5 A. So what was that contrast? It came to 1.01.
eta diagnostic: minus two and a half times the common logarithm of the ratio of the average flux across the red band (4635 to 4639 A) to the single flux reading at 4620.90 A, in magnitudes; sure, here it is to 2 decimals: 0.02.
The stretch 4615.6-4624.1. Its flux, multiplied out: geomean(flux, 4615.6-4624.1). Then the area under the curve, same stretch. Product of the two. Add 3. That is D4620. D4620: 270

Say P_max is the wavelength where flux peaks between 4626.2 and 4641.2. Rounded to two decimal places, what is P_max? 4629.42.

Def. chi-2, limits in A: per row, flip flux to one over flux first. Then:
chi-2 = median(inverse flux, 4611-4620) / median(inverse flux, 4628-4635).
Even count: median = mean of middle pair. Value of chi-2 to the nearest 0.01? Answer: 0.88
